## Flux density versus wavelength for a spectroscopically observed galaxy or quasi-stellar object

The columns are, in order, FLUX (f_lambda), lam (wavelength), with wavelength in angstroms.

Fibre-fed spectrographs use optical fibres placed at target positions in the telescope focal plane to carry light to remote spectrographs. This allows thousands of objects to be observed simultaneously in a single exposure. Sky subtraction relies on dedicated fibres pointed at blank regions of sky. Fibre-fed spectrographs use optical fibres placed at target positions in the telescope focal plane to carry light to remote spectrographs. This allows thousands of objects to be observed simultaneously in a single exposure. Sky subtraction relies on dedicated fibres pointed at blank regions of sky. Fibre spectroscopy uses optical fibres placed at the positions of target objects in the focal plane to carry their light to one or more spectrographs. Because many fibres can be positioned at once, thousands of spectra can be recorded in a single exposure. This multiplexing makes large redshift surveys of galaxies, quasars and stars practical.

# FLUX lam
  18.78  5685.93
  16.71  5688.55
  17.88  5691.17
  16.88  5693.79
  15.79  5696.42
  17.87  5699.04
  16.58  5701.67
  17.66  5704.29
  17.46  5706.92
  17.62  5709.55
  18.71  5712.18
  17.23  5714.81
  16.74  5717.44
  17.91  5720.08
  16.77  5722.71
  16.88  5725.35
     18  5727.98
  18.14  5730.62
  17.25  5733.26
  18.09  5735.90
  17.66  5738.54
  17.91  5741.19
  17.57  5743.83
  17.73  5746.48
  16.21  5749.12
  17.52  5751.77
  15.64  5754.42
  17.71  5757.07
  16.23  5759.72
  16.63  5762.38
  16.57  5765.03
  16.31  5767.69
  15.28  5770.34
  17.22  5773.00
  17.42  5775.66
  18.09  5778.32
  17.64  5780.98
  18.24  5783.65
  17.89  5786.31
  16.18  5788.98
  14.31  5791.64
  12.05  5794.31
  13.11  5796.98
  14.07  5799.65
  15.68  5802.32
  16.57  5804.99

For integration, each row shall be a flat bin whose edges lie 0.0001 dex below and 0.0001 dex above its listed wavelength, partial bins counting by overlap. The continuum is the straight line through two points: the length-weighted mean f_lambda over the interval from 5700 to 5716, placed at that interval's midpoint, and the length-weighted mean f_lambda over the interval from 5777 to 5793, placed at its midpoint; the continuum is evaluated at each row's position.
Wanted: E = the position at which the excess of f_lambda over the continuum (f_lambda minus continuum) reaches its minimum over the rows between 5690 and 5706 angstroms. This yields 5696.42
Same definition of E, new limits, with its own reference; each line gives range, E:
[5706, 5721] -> 5717.44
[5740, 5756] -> 5754.42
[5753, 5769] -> 5754.42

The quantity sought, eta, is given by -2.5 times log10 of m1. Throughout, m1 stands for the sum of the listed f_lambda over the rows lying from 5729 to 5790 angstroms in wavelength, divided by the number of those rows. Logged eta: -3.09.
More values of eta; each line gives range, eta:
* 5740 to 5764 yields -3.08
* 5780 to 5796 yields -3.01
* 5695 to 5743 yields -3.11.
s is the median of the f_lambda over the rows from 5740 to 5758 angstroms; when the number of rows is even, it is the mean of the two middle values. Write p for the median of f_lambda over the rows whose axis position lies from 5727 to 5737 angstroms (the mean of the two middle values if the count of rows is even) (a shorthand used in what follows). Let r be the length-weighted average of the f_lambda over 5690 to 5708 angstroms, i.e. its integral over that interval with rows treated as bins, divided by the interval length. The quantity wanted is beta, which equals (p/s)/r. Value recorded 0.0599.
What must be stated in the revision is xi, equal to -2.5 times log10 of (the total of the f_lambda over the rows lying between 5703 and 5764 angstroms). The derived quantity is -6.5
